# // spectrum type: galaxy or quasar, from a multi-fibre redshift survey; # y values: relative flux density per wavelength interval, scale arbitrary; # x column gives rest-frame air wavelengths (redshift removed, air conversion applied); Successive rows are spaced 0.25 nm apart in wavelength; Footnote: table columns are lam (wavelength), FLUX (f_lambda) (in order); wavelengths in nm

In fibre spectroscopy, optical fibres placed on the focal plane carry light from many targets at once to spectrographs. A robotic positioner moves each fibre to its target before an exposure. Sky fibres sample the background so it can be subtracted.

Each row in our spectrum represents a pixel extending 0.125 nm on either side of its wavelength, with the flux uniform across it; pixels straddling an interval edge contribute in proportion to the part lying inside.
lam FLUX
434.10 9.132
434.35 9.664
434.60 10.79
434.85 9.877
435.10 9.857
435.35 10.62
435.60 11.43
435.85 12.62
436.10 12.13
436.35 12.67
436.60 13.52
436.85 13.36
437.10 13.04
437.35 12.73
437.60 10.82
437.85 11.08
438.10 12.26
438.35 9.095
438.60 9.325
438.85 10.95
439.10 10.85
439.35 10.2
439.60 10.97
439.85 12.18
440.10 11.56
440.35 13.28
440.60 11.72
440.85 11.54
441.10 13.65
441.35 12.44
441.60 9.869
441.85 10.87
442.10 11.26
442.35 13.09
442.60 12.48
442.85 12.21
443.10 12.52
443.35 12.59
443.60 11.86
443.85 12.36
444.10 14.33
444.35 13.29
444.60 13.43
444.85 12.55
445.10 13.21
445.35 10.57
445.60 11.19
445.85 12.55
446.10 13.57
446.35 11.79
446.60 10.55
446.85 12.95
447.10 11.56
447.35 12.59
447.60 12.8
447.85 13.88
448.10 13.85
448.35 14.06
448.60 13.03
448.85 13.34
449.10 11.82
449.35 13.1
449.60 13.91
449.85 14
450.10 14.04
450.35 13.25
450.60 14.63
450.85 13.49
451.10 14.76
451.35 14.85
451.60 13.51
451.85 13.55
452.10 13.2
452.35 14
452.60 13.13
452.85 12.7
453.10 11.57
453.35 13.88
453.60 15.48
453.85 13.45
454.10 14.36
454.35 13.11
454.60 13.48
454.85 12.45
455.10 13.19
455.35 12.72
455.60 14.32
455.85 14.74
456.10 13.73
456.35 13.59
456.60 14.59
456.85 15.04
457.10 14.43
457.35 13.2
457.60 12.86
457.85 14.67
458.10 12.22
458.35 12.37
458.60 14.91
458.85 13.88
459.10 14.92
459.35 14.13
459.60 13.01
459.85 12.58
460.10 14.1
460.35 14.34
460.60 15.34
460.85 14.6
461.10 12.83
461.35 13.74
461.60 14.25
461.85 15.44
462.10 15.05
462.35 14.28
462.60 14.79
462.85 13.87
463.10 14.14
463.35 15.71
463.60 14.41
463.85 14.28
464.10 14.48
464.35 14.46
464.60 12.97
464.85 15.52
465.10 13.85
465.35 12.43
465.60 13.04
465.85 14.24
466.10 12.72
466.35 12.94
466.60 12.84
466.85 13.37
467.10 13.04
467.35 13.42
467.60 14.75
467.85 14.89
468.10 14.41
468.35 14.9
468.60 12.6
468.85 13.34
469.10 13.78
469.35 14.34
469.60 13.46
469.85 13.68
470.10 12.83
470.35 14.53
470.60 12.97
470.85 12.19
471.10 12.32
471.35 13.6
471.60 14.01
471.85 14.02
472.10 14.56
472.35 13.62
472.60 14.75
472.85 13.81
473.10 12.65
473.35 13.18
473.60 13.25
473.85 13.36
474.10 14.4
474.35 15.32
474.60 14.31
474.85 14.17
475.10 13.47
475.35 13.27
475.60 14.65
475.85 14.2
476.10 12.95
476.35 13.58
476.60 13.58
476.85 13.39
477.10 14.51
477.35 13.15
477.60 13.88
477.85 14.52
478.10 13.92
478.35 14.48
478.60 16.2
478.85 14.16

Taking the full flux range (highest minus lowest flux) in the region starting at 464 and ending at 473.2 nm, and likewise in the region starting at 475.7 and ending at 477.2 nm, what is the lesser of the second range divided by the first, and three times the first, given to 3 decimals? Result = 0.468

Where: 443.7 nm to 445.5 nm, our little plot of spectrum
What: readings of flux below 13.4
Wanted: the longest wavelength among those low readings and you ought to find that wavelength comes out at 445.35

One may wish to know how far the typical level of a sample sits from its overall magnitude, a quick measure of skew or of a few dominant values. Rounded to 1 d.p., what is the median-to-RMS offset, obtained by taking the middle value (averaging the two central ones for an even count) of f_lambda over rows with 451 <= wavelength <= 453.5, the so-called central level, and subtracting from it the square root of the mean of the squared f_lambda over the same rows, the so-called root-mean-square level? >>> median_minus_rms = 0.0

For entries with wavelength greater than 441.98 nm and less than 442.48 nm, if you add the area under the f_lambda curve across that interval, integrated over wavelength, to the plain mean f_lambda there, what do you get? 18.3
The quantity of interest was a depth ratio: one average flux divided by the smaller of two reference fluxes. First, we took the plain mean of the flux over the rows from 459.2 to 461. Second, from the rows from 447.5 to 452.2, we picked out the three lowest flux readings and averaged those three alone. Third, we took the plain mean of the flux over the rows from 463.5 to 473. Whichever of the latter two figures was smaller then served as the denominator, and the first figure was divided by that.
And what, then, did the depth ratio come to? 1.12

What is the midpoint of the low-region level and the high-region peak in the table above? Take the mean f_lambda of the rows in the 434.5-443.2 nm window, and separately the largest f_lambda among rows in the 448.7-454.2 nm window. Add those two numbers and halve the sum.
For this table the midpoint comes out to 13.55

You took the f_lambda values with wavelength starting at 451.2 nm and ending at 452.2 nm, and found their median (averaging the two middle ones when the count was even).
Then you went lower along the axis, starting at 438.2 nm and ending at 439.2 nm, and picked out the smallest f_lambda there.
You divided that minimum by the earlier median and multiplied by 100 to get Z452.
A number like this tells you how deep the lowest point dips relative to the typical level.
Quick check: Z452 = 67.2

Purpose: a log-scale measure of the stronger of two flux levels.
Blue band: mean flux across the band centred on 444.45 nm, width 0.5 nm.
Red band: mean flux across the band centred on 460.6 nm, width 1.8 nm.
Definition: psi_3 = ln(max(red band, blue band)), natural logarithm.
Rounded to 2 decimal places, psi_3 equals 2.63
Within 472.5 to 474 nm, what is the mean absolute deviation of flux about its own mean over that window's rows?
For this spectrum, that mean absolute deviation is 0.52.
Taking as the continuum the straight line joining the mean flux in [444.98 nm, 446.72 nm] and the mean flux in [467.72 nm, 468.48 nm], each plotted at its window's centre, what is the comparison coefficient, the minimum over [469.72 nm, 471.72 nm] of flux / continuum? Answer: 0.81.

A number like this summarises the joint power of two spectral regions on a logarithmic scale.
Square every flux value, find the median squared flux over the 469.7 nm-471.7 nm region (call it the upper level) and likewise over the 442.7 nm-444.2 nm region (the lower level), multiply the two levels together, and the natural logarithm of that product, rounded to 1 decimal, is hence 10.2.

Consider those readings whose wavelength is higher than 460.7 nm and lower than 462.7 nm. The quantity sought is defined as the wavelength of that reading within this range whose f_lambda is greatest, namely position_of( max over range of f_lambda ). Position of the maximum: 461.85 nm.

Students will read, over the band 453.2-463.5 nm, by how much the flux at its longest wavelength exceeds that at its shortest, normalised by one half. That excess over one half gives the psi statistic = 3.7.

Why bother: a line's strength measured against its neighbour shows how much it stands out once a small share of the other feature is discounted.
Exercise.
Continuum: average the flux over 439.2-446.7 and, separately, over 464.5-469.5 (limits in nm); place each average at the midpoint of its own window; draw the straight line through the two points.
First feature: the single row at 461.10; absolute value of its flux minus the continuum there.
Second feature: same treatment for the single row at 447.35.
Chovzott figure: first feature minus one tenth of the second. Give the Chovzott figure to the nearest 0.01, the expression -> 0.44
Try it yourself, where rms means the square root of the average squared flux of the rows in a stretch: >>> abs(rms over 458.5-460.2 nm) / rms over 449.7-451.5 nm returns 0.99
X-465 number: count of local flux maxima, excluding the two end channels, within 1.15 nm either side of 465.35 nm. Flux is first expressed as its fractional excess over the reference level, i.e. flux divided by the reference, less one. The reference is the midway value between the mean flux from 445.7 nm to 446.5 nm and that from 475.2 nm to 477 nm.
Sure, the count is 2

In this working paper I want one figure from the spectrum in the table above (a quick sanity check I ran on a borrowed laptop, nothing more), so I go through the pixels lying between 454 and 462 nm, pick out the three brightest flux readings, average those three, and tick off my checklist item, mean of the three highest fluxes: 15.3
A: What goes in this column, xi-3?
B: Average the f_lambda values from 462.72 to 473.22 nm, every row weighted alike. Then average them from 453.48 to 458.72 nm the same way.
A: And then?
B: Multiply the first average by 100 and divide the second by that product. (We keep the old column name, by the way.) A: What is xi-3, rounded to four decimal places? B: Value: 0.0100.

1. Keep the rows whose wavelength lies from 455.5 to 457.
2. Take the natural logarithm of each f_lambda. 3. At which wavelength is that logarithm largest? 456.85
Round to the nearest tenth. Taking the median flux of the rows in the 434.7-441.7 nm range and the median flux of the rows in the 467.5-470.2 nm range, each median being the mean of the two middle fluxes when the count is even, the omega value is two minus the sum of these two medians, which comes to -23.3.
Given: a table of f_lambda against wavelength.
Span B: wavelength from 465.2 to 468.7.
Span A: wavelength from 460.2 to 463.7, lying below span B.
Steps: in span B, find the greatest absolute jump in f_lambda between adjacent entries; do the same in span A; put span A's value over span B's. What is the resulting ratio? 0.77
